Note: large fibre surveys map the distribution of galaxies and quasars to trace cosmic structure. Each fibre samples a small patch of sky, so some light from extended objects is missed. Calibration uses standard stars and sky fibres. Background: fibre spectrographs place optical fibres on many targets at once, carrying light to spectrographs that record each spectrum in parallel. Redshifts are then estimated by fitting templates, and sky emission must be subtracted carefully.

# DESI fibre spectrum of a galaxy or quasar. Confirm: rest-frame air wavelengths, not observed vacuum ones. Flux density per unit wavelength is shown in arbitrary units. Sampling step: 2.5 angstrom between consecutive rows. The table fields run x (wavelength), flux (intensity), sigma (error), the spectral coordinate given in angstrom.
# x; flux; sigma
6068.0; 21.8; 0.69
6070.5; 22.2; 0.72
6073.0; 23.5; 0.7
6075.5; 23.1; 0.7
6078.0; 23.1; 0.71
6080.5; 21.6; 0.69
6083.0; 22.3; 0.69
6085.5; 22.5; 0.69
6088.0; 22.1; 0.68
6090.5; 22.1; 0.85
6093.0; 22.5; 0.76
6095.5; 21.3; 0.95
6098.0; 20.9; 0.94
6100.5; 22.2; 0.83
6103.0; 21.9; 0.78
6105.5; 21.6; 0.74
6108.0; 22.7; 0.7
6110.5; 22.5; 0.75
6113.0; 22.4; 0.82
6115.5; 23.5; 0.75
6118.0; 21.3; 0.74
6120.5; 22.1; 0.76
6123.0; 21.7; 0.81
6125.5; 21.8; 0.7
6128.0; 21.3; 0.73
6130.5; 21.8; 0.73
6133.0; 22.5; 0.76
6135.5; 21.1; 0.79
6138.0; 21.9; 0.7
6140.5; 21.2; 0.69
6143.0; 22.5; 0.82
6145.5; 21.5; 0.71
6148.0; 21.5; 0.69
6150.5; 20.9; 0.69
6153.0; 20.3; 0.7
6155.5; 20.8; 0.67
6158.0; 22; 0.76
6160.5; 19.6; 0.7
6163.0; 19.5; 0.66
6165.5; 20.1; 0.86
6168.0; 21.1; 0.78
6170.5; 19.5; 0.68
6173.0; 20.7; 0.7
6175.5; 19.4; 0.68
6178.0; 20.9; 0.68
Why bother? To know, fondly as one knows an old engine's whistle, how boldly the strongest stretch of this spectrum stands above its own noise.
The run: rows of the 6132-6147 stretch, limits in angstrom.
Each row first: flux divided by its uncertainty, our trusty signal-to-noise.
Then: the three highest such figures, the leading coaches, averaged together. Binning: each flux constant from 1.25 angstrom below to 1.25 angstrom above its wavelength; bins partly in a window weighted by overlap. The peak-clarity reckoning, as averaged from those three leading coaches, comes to 30.8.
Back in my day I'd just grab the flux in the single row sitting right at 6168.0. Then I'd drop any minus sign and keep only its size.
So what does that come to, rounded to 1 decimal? 21.1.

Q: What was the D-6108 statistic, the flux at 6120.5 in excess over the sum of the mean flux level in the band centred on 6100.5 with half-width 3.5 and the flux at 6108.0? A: -22.3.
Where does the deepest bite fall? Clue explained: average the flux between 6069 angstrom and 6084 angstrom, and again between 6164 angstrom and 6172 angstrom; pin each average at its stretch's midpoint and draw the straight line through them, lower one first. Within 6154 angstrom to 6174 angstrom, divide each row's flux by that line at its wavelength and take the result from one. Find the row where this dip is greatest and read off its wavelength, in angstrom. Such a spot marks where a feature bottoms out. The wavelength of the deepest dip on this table 6163.0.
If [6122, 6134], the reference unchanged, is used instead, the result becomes 6128.0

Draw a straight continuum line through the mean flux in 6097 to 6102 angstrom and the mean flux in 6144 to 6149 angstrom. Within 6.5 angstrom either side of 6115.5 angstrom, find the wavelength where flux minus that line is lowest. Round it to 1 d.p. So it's 6118.0 angstrom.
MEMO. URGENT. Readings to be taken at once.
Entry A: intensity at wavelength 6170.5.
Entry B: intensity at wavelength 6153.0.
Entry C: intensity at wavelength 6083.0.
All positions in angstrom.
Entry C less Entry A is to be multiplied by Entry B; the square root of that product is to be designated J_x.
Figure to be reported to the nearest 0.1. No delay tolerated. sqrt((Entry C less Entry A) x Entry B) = 7.5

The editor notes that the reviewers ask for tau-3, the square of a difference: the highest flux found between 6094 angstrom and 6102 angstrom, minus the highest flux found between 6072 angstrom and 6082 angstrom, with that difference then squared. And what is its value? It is 1.7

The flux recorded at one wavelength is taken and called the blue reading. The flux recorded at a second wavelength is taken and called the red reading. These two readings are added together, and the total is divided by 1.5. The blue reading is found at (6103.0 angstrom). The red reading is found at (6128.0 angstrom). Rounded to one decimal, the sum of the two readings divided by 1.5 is 28.8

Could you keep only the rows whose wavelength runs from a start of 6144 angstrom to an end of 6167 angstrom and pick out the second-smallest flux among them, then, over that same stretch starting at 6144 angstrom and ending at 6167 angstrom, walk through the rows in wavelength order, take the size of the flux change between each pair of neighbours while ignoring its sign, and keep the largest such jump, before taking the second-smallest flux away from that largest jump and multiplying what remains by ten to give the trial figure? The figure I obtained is -172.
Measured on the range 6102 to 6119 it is -194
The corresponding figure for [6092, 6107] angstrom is -200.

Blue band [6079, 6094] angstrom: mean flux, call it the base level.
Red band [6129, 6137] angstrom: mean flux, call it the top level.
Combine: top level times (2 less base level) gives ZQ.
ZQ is -440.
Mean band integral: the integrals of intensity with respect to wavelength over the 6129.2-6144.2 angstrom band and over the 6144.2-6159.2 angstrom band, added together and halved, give 322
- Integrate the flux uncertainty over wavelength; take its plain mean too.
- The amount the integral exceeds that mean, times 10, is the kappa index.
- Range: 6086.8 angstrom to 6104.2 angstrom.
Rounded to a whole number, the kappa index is 136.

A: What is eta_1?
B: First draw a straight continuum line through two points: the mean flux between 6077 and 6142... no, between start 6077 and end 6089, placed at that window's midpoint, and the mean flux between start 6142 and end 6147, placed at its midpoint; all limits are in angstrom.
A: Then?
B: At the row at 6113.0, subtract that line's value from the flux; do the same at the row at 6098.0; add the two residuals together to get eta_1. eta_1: -1.1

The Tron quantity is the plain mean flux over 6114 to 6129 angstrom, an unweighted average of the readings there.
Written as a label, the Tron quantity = 22.0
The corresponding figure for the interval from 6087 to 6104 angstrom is 21.9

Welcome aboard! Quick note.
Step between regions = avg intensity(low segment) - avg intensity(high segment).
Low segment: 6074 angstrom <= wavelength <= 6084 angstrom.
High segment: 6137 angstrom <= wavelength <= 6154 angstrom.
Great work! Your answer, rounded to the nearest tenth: 1.1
